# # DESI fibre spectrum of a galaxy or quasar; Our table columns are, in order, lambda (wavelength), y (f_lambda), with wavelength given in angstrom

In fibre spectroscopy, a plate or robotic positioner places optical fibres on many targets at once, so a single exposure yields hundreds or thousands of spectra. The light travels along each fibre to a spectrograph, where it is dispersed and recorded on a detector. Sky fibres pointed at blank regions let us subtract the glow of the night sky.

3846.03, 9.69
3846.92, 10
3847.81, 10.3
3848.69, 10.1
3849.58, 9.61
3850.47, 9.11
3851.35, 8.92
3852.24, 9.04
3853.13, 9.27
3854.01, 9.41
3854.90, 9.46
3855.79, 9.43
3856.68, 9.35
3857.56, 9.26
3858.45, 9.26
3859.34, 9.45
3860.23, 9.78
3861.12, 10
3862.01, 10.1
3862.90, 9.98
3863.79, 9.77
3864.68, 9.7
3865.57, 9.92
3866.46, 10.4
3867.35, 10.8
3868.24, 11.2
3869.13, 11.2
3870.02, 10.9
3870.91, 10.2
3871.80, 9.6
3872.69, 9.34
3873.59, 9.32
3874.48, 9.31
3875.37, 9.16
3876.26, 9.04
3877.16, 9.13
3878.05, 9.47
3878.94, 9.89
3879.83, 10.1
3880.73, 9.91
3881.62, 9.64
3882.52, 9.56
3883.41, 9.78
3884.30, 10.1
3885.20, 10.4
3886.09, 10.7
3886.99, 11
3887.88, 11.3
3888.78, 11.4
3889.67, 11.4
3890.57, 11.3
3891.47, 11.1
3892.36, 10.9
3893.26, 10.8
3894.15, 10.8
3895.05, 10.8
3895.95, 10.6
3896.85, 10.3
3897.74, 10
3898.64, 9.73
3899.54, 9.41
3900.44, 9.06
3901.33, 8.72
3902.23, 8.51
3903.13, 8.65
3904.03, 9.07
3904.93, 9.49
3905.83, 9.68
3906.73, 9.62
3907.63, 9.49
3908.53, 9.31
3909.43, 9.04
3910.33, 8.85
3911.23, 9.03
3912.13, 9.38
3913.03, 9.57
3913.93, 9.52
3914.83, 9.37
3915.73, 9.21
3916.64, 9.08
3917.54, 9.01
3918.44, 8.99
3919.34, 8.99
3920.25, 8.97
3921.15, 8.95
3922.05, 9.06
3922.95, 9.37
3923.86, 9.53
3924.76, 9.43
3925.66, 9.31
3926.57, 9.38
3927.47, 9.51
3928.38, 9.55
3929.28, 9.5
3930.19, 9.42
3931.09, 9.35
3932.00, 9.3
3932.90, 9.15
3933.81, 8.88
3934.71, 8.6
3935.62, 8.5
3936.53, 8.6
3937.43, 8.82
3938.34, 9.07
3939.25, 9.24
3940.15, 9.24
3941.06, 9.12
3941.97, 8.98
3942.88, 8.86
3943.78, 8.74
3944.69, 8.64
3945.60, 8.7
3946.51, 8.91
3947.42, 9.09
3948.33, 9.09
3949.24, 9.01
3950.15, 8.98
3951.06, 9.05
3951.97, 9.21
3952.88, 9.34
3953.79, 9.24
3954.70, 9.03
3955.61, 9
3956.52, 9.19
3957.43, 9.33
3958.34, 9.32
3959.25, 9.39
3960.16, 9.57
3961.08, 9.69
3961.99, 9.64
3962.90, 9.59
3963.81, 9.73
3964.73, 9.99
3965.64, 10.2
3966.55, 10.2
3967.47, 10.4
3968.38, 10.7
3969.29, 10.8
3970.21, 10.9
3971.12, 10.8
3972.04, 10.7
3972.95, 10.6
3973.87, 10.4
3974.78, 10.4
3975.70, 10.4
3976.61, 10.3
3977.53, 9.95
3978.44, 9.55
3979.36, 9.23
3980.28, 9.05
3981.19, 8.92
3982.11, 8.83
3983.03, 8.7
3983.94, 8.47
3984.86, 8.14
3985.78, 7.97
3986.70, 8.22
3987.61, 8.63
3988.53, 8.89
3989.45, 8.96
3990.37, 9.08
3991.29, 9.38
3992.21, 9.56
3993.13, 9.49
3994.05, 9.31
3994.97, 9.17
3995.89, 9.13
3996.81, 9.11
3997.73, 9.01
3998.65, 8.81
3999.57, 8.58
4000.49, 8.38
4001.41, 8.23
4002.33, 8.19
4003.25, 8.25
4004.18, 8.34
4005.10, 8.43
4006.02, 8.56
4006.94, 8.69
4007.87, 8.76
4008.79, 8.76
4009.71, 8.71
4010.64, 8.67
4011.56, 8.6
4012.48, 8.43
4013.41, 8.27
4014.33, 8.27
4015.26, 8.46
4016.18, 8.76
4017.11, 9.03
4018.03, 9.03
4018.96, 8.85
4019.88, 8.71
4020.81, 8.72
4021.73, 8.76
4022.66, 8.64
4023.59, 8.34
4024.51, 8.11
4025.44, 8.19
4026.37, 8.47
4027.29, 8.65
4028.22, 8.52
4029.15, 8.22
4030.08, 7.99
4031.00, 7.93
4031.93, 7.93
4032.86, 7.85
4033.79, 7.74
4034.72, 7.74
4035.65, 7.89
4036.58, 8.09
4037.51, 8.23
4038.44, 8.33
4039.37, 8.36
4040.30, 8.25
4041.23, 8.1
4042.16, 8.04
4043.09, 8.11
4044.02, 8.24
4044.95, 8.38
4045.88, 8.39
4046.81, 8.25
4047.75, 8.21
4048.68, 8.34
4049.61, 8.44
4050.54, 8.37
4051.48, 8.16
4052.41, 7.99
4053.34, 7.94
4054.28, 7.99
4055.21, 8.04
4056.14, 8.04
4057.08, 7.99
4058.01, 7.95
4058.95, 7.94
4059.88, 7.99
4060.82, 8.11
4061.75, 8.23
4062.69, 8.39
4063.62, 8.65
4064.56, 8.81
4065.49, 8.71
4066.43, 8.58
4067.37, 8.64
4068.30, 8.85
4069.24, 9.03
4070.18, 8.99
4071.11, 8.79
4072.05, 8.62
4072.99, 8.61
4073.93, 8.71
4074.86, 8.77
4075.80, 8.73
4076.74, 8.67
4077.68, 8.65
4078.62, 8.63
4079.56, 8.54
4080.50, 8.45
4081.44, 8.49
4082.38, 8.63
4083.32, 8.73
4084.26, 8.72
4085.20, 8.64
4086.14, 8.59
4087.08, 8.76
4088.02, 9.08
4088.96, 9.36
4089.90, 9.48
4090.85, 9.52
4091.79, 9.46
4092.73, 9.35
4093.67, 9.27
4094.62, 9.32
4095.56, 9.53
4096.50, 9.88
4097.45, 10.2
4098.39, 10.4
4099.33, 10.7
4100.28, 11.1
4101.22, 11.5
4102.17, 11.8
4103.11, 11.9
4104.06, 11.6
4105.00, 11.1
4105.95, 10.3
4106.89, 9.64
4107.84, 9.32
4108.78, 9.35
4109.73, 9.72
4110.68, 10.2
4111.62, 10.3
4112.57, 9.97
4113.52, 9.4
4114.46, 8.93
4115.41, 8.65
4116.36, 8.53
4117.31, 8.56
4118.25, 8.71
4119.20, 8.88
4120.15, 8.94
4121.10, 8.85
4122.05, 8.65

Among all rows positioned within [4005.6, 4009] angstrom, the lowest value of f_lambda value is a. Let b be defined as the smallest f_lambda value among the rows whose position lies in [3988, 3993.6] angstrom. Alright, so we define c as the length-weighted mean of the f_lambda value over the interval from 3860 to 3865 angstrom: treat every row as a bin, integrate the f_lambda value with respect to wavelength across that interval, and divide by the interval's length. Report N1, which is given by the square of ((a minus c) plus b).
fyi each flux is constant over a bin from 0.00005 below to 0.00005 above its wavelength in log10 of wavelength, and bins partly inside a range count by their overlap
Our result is 57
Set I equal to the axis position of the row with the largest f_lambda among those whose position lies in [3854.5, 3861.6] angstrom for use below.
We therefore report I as 3861.12 angstrom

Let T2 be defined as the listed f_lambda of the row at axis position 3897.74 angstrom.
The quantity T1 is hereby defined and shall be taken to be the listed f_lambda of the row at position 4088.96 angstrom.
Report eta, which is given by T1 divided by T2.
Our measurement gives 0.94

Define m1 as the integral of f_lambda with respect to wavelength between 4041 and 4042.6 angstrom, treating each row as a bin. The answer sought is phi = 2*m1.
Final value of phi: 26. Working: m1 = 13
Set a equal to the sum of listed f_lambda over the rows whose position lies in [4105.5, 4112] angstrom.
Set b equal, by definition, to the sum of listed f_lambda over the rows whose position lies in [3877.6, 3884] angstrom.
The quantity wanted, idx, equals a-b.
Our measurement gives 0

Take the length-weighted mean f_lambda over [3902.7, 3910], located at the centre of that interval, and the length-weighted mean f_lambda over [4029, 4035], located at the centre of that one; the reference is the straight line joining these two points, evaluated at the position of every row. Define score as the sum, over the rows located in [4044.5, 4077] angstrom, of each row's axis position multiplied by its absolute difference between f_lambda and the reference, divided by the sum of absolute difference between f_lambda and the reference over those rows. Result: 4064.6 angstrom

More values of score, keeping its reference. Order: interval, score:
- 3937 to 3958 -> 3949.7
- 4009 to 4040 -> 4022.2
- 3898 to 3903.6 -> 3901.6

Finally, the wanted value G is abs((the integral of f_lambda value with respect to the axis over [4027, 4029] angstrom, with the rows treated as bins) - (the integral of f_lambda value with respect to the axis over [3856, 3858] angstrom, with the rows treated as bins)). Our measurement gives 1.69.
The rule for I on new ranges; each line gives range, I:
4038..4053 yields 4049.61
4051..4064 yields 4063.62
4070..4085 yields 4070.18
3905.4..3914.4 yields 3905.83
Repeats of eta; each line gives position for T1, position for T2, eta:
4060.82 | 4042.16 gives 1.01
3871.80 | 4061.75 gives 1.17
